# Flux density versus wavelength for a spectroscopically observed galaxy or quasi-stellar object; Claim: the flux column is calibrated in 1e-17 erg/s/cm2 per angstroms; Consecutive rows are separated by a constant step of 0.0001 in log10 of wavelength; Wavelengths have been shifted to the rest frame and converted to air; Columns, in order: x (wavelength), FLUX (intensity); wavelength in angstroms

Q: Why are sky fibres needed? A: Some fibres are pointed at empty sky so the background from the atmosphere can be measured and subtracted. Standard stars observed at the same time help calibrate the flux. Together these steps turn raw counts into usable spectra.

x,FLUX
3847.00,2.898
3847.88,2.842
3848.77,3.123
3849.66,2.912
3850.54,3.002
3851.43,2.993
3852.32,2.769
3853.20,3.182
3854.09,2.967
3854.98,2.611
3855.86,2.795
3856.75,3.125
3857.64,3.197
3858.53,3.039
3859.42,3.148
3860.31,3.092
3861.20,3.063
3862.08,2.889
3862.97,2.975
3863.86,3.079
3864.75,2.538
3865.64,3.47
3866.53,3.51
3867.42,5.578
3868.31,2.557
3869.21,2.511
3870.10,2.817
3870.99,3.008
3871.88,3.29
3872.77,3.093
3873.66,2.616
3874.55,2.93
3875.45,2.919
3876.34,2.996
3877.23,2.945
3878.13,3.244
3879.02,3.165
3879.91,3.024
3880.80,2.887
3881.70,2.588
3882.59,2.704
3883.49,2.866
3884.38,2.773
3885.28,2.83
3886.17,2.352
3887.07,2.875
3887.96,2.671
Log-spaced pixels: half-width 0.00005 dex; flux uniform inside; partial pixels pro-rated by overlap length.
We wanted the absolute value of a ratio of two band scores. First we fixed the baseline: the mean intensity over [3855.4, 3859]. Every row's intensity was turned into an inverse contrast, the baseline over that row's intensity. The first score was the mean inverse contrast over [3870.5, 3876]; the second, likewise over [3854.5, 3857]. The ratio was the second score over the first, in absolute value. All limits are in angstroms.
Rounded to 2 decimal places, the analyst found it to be 1.05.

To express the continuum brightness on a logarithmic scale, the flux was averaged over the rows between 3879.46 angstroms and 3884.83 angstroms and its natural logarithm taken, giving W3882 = 1.03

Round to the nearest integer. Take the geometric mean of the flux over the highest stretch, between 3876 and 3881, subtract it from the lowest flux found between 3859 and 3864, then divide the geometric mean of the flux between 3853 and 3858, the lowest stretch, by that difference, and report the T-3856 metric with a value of -20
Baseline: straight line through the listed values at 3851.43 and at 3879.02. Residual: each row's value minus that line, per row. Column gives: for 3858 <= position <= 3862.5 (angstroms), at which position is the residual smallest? 3862.08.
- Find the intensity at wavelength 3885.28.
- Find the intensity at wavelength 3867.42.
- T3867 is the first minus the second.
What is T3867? -2.7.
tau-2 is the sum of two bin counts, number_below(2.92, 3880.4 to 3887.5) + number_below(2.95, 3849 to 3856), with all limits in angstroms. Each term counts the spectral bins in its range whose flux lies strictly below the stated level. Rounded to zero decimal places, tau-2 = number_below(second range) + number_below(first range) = 12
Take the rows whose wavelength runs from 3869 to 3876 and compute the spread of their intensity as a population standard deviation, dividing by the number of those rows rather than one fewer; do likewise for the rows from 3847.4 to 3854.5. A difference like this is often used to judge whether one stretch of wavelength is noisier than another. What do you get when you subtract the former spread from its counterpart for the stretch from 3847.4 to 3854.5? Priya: -0.11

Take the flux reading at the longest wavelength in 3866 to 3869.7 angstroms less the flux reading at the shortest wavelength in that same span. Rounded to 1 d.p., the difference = -1.0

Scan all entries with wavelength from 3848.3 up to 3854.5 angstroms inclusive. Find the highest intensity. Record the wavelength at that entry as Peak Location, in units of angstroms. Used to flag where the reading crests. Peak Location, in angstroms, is 3853.20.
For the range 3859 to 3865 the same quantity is 3859.42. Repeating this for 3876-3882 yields 3878.13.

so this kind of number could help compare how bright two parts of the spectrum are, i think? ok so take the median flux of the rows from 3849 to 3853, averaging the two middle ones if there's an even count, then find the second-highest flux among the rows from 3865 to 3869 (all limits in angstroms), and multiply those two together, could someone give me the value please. 10.4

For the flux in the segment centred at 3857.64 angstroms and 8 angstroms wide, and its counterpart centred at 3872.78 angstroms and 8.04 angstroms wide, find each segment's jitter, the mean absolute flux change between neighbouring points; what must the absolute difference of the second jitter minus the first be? 0.070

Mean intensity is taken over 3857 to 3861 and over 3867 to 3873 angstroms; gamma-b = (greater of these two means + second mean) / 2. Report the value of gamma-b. 3.3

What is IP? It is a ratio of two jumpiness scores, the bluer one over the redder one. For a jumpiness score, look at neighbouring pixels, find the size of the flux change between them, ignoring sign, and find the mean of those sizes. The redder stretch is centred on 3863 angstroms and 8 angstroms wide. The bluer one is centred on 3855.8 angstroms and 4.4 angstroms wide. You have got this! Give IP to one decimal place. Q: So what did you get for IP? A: 1.0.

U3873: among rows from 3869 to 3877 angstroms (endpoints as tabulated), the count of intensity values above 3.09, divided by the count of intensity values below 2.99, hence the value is 0.40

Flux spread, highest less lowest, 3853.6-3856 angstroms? 0.36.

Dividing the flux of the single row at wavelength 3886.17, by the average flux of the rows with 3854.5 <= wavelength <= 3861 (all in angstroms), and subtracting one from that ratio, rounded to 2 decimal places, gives -0.22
